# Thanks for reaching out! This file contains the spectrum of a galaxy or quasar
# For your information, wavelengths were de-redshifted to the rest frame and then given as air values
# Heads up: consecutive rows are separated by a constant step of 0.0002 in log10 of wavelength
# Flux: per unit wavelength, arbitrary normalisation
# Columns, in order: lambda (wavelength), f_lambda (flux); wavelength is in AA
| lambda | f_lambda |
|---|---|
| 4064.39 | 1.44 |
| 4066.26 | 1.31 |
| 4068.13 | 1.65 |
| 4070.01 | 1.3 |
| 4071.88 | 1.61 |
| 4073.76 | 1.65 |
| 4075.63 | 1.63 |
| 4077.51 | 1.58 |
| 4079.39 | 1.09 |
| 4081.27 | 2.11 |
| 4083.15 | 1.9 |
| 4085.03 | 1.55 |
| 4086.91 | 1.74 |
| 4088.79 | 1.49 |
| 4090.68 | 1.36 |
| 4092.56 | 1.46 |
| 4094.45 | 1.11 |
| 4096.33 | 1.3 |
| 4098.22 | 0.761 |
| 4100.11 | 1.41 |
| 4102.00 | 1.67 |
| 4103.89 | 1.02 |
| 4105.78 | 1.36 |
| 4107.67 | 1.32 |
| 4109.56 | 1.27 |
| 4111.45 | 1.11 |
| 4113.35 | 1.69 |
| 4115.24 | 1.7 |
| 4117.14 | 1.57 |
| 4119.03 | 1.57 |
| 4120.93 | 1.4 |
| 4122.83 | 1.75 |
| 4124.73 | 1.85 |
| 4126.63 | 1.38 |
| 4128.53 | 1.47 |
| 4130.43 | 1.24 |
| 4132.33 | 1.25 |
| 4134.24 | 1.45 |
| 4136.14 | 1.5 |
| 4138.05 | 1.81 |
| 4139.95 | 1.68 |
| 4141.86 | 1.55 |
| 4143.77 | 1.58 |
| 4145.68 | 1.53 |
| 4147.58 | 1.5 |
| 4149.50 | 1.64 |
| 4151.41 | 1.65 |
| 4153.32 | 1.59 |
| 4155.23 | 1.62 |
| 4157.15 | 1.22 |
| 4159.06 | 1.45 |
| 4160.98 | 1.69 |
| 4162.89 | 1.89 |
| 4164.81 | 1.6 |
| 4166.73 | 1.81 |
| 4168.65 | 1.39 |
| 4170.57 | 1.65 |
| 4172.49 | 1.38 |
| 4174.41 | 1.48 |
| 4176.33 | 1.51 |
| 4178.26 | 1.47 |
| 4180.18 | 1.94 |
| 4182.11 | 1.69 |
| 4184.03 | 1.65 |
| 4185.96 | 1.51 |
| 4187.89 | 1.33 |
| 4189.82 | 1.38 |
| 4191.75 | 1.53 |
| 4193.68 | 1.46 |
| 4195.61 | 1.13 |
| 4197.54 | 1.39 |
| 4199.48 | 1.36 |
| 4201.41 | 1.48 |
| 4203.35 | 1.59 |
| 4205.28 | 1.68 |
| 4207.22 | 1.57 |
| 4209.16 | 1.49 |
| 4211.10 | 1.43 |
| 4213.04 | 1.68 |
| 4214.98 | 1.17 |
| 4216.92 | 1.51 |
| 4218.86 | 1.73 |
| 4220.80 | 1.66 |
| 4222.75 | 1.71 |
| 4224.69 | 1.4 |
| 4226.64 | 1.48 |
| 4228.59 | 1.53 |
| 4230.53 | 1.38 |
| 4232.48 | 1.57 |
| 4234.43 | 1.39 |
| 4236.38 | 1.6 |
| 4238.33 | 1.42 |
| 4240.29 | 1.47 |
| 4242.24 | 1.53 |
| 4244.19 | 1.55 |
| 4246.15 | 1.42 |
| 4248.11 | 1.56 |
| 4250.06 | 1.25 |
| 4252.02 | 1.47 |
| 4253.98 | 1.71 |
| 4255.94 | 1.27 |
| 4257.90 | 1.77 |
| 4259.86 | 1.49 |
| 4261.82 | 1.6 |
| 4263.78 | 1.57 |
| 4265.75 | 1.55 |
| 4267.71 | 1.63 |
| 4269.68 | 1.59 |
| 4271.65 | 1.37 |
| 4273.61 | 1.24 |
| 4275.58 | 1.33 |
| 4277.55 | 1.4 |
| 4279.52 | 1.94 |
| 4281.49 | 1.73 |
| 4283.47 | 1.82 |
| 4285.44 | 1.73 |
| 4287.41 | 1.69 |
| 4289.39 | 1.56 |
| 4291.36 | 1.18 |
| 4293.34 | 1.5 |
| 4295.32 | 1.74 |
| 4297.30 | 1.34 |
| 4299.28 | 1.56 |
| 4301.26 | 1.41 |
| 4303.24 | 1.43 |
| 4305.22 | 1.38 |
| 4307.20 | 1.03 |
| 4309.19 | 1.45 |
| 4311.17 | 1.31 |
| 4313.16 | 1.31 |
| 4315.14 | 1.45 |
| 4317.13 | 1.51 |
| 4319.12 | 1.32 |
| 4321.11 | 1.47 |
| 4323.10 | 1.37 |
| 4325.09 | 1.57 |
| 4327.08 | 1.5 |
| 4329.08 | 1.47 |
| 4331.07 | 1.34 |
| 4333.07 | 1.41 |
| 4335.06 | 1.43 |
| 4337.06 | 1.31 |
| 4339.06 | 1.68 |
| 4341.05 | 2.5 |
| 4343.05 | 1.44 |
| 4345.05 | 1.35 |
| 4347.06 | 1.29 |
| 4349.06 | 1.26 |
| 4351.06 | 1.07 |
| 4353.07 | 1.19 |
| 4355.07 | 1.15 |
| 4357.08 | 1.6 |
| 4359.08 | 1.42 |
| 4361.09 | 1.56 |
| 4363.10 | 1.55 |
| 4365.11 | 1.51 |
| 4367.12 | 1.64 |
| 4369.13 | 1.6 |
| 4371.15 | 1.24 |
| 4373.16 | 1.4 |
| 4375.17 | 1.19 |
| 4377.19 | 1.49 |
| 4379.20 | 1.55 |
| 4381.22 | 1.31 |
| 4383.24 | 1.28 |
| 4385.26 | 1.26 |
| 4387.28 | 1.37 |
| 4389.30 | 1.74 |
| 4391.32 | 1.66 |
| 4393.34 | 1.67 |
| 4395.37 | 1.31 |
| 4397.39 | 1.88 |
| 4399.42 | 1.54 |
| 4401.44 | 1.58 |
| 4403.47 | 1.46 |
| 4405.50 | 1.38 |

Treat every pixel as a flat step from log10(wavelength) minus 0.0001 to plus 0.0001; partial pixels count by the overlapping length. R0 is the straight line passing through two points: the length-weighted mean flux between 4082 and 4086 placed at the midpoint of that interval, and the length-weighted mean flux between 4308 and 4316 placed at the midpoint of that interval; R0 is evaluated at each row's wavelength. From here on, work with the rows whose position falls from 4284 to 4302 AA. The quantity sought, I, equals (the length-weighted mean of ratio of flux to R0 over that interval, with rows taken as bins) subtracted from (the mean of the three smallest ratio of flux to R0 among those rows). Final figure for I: -0.154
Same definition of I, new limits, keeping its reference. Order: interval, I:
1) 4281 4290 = -0.034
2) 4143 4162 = -0.095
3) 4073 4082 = -0.095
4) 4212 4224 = -0.083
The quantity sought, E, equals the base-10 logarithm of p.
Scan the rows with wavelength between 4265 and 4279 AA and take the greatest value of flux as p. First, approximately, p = 1.63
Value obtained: 0.212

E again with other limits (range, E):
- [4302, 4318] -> 0.179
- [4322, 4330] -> 0.196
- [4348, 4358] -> 0.204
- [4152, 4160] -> 0.210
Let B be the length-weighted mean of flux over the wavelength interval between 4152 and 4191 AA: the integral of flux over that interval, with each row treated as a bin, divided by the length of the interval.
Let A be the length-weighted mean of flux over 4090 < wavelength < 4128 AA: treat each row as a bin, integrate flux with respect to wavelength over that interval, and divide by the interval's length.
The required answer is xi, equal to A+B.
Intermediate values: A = 1.40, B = 1.56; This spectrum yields 2.97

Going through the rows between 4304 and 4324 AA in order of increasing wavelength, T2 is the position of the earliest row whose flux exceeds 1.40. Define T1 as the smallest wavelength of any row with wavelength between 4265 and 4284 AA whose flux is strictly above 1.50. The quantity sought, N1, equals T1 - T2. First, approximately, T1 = 4265.75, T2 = 4309.19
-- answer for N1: -43.4 AA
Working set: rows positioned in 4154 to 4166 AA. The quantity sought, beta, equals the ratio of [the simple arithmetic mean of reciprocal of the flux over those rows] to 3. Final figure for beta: 0.215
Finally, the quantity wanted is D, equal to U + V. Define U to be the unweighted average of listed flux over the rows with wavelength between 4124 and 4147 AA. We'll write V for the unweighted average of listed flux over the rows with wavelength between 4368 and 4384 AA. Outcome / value 2.91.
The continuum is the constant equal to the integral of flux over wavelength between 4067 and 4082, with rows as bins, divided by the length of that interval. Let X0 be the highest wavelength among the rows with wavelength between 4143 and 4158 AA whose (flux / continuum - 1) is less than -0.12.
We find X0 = 4157.15 AA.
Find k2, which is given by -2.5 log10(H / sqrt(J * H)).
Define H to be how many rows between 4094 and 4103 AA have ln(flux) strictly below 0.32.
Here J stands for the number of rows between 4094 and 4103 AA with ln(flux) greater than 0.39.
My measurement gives -0.60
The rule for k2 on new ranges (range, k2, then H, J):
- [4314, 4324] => -0.38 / 2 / 1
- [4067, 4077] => 0.75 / 1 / 4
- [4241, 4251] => 0.60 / 1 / 3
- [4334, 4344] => 0.38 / 1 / 2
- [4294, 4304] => 0.38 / 1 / 2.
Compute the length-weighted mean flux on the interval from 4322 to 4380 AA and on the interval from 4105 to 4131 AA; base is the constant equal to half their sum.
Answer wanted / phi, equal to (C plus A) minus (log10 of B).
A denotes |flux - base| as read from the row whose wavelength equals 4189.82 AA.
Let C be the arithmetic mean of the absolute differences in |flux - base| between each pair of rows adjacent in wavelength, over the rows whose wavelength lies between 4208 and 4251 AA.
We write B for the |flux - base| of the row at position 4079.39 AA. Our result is 0.6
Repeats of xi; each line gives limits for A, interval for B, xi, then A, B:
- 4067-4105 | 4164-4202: 2.97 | 1.47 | 1.51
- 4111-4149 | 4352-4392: 2.97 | 1.54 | 1.43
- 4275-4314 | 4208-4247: 3.00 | 1.49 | 1.51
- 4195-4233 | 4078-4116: 2.92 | 1.50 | 1.42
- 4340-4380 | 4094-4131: 2.85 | 1.45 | 1.40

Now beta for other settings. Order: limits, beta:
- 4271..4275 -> 0.256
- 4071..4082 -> 0.215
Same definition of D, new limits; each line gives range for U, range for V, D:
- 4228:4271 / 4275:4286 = 3.17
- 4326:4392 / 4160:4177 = 3.05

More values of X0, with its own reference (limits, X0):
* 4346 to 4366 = 4355.07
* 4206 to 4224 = 4214.98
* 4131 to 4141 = 4132.33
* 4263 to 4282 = 4275.58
